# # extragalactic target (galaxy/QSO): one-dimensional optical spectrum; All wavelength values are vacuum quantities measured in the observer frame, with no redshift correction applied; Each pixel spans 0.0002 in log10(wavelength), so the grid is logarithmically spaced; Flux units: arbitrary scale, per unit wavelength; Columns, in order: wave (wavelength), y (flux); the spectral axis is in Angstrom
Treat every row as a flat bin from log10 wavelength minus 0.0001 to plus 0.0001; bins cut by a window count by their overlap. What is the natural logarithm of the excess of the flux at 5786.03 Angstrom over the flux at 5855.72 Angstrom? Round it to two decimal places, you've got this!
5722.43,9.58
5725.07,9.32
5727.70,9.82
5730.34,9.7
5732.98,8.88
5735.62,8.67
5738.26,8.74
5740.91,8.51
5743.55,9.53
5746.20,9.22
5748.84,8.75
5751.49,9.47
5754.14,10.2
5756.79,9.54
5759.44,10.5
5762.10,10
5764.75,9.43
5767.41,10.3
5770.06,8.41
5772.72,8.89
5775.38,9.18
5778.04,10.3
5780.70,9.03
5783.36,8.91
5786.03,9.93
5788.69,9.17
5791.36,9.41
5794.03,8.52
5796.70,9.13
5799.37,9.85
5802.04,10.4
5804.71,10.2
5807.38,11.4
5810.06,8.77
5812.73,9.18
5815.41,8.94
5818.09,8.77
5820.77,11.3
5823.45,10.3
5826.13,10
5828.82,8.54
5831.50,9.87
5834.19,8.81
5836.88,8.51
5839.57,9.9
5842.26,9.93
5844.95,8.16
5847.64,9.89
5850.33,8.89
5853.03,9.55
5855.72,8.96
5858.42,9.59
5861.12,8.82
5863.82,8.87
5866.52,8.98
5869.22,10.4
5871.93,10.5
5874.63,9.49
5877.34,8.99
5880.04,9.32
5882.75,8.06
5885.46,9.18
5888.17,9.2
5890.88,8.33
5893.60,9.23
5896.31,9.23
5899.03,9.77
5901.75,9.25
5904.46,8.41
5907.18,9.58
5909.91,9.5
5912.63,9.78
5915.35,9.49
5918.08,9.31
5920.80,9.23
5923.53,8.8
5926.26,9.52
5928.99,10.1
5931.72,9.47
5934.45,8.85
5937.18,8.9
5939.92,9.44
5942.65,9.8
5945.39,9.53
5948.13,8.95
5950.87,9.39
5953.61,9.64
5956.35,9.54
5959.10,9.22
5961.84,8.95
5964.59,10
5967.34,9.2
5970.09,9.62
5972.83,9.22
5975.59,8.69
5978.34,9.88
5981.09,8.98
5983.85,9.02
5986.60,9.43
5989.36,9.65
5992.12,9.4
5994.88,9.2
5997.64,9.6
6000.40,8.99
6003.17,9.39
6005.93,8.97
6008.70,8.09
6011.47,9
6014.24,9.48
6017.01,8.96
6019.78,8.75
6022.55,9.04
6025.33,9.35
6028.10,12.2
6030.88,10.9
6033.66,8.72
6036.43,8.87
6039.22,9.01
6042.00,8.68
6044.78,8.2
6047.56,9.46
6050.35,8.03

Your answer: -0.03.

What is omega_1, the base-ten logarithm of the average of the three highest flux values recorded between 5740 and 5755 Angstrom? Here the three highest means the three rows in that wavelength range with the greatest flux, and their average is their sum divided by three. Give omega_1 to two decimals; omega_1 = 0.99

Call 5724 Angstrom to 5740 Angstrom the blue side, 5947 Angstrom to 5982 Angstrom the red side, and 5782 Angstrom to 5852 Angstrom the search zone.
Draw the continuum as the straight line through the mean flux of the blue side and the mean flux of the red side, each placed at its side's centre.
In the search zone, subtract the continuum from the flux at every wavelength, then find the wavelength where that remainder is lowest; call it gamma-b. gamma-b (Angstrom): 5844.95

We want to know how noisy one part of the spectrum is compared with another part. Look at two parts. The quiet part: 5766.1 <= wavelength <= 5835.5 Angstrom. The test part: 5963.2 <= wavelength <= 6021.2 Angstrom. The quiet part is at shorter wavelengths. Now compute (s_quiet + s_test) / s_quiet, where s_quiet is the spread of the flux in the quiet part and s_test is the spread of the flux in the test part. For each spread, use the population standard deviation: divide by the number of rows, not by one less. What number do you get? 1.53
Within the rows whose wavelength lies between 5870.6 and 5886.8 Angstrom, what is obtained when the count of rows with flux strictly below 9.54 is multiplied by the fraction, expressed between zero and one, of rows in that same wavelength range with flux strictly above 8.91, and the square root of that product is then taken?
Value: 2.04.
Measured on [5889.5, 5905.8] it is 1.83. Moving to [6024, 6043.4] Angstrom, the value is 1.69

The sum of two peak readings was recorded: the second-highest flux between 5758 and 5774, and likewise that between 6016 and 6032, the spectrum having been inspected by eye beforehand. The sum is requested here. 21.2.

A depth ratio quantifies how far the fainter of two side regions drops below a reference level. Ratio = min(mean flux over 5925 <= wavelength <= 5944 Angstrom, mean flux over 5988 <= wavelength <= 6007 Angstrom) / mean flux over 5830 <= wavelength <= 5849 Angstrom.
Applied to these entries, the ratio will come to 1.00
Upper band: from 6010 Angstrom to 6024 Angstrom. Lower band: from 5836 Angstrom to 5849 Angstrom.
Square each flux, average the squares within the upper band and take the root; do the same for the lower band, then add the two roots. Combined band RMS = 18.4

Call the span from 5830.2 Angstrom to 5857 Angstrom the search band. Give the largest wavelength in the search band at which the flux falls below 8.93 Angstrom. 5850.33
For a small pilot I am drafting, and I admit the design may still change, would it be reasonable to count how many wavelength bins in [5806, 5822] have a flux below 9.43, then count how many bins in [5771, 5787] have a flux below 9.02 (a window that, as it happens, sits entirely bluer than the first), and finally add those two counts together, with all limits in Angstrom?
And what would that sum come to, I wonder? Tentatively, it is 6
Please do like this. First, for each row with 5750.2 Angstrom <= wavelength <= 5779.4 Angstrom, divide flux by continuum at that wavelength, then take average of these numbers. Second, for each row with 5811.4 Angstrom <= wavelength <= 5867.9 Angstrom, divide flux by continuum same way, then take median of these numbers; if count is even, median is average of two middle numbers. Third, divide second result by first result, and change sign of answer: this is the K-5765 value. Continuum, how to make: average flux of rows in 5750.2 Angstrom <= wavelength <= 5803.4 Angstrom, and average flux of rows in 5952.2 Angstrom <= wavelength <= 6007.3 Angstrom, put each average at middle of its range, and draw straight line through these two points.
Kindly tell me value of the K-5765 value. -0.94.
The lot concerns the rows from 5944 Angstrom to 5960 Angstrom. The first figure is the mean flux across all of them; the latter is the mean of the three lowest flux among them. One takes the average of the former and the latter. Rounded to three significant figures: 9.28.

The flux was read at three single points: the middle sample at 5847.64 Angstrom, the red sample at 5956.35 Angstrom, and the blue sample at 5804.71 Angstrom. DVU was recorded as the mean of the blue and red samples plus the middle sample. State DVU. 19.8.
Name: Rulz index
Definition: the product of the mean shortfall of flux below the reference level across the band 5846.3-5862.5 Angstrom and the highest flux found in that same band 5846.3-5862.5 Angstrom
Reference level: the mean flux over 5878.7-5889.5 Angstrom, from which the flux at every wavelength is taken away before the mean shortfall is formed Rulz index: -3.4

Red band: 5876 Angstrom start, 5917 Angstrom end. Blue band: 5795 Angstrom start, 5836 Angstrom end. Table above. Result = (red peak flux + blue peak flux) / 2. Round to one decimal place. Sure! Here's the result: 10.6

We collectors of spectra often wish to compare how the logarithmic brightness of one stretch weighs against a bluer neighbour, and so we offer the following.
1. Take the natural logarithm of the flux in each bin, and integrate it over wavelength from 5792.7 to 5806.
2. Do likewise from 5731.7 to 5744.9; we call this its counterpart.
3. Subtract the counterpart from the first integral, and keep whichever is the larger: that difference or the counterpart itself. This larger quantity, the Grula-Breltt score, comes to 28.8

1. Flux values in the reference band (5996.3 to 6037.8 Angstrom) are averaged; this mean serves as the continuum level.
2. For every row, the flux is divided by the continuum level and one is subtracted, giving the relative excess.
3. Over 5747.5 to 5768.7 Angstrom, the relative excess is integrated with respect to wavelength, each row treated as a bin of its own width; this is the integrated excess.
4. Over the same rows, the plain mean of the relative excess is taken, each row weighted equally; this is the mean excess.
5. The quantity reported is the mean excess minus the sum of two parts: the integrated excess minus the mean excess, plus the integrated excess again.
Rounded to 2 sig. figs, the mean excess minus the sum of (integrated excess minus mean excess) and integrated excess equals -1.8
